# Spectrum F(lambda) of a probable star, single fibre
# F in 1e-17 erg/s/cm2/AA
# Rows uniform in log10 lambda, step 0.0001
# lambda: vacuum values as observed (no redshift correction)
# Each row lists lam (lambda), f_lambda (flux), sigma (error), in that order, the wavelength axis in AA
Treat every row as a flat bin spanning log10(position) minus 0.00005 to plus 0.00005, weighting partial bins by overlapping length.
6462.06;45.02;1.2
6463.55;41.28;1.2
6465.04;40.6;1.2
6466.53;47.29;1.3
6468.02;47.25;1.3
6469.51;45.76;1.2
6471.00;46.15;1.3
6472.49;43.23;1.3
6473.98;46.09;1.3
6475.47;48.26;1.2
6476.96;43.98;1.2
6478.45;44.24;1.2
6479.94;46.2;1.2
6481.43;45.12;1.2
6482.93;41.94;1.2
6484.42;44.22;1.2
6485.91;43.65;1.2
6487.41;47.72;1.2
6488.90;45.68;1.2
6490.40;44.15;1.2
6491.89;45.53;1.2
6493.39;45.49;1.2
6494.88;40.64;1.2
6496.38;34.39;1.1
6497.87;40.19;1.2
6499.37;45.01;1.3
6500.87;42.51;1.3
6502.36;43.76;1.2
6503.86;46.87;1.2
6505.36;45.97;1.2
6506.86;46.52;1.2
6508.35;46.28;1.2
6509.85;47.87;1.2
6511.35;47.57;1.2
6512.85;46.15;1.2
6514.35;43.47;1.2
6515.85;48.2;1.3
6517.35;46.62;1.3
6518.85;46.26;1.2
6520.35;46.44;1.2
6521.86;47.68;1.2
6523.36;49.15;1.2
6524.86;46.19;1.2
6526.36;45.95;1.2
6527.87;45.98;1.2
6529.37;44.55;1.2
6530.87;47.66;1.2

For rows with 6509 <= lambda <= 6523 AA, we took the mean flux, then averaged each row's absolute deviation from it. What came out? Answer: 1.0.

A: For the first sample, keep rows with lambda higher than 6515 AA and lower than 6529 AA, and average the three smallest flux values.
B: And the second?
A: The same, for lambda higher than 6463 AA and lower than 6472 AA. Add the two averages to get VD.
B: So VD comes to 88.6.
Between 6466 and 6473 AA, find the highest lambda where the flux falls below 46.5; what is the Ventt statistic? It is 6472.49 AA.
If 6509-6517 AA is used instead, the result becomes 6514.35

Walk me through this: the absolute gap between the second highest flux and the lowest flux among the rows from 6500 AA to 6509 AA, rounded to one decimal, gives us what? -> 4.0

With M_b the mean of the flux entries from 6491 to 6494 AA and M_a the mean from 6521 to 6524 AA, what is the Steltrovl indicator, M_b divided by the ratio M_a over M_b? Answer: 42.8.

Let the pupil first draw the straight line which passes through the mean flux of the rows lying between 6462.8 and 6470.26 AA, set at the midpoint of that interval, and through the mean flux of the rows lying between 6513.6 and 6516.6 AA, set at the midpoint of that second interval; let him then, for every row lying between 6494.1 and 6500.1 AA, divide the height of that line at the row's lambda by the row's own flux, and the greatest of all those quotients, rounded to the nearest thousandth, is 1.317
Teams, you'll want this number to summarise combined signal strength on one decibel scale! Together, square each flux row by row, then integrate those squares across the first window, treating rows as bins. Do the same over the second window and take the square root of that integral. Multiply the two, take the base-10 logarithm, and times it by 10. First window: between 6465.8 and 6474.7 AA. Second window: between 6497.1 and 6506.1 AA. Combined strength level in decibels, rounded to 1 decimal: 64.0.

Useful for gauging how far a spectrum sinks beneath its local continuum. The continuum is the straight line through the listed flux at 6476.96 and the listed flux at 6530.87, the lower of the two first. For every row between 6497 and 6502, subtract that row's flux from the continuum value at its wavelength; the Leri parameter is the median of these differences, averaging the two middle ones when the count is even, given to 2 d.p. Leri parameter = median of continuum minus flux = 3.10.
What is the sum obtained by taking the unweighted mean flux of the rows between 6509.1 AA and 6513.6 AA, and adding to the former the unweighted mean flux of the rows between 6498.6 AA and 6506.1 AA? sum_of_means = 92.0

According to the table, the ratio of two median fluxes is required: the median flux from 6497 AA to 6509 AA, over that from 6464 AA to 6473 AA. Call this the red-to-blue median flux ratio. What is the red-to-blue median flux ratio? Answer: 0.99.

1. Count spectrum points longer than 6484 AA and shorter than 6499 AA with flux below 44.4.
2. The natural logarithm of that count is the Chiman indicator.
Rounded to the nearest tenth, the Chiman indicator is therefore 1.8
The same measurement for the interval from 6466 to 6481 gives 1.1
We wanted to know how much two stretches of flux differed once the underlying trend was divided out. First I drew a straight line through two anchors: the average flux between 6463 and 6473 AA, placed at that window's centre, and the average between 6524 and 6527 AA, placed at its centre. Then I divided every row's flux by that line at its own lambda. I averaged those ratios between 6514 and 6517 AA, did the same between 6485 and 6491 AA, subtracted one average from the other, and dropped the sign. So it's 0.004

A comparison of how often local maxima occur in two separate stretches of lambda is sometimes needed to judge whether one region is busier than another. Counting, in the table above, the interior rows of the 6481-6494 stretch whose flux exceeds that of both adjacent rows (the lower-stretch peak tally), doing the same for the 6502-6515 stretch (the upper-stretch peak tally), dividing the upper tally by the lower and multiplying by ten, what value 10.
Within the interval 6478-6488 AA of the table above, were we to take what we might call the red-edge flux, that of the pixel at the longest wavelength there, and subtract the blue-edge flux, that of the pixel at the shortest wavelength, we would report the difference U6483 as 3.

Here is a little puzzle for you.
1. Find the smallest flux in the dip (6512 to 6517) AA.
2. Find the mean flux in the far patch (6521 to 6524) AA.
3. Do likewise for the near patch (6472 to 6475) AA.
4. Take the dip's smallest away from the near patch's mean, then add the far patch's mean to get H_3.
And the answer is 50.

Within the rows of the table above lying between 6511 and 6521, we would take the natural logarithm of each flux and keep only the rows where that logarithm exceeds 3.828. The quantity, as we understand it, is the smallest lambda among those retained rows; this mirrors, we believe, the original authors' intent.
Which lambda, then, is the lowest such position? 6511.35 AA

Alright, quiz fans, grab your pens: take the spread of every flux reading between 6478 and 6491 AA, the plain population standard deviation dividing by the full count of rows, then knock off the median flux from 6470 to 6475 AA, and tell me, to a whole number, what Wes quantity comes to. -45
